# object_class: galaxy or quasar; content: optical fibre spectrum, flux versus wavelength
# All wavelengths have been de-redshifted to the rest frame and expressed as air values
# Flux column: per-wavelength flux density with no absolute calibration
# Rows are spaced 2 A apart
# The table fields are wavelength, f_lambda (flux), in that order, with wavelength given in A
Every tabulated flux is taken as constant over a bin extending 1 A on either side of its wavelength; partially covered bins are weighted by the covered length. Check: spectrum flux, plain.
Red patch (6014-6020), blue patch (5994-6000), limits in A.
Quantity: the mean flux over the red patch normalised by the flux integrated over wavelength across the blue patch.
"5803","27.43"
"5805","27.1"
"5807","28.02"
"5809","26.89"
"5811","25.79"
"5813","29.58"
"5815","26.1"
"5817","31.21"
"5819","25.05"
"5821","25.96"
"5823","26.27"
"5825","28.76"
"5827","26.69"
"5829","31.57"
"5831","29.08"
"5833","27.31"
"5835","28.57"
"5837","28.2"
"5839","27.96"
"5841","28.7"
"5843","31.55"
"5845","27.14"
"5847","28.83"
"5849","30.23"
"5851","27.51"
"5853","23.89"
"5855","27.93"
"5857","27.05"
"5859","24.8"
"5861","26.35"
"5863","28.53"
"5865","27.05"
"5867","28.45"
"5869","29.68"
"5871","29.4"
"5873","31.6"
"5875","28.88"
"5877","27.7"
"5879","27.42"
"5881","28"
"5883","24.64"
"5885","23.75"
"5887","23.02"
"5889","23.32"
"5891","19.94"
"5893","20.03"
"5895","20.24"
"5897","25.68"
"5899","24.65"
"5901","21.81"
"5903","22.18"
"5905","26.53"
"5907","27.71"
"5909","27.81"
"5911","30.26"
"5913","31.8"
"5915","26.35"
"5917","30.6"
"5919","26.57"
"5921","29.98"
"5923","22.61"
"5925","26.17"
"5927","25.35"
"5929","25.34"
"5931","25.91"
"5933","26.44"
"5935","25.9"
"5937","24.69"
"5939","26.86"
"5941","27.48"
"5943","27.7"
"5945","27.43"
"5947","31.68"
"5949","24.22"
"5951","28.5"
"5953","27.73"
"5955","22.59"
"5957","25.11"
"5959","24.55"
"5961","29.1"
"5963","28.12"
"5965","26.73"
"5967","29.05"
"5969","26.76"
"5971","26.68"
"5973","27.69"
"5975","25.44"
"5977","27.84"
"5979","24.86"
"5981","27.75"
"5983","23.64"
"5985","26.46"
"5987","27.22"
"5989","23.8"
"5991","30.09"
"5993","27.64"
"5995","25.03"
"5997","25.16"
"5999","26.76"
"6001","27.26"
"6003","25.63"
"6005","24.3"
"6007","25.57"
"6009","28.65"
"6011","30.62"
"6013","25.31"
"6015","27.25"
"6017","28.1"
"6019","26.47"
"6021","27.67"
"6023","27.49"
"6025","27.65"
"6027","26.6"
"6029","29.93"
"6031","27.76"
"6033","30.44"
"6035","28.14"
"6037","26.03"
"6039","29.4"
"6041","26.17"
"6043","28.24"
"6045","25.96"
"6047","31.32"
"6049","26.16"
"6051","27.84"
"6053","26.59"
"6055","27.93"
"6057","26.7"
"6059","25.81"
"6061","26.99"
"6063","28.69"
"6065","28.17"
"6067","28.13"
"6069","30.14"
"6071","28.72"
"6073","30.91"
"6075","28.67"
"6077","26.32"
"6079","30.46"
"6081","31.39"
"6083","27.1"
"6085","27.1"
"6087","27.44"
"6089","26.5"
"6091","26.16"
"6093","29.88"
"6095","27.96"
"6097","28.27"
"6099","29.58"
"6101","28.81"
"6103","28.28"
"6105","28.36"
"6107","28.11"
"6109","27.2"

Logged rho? 0.177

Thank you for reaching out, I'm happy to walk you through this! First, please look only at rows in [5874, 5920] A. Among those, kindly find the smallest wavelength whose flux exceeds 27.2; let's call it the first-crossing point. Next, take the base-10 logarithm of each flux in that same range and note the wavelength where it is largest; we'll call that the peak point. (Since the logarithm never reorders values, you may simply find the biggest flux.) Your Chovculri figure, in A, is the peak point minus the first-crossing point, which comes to 38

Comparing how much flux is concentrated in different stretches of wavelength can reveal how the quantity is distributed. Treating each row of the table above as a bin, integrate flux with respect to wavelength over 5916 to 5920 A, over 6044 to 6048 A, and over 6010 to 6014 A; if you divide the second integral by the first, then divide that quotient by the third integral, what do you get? 0.0090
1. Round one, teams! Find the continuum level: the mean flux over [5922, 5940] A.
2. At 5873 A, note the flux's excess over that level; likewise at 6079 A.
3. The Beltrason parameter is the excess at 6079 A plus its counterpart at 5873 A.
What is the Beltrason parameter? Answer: 11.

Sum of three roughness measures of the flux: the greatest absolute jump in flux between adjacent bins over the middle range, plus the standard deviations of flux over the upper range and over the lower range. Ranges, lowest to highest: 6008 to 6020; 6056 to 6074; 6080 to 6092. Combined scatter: 6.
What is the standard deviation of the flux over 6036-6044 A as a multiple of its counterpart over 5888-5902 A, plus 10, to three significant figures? 10.7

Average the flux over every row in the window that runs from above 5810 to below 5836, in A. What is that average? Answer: 27.8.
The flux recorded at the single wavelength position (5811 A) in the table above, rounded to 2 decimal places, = 25.79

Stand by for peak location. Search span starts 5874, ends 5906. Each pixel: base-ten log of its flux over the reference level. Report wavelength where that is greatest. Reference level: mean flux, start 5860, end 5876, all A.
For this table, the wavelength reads 5875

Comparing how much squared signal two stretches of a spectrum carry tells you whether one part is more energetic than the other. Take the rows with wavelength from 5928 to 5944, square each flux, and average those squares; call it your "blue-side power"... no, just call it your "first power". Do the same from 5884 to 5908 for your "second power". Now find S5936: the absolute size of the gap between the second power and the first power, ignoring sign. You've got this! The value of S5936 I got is 146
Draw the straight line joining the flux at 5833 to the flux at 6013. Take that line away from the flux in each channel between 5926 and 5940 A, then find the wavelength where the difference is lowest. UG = 5937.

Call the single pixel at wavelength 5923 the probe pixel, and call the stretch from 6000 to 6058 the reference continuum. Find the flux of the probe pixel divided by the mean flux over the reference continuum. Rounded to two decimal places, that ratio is 0.82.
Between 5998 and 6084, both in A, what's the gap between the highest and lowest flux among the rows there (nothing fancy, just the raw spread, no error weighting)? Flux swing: 7.1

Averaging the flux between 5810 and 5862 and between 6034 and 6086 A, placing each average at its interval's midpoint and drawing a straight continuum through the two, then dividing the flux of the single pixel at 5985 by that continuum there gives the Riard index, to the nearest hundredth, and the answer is 0.95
